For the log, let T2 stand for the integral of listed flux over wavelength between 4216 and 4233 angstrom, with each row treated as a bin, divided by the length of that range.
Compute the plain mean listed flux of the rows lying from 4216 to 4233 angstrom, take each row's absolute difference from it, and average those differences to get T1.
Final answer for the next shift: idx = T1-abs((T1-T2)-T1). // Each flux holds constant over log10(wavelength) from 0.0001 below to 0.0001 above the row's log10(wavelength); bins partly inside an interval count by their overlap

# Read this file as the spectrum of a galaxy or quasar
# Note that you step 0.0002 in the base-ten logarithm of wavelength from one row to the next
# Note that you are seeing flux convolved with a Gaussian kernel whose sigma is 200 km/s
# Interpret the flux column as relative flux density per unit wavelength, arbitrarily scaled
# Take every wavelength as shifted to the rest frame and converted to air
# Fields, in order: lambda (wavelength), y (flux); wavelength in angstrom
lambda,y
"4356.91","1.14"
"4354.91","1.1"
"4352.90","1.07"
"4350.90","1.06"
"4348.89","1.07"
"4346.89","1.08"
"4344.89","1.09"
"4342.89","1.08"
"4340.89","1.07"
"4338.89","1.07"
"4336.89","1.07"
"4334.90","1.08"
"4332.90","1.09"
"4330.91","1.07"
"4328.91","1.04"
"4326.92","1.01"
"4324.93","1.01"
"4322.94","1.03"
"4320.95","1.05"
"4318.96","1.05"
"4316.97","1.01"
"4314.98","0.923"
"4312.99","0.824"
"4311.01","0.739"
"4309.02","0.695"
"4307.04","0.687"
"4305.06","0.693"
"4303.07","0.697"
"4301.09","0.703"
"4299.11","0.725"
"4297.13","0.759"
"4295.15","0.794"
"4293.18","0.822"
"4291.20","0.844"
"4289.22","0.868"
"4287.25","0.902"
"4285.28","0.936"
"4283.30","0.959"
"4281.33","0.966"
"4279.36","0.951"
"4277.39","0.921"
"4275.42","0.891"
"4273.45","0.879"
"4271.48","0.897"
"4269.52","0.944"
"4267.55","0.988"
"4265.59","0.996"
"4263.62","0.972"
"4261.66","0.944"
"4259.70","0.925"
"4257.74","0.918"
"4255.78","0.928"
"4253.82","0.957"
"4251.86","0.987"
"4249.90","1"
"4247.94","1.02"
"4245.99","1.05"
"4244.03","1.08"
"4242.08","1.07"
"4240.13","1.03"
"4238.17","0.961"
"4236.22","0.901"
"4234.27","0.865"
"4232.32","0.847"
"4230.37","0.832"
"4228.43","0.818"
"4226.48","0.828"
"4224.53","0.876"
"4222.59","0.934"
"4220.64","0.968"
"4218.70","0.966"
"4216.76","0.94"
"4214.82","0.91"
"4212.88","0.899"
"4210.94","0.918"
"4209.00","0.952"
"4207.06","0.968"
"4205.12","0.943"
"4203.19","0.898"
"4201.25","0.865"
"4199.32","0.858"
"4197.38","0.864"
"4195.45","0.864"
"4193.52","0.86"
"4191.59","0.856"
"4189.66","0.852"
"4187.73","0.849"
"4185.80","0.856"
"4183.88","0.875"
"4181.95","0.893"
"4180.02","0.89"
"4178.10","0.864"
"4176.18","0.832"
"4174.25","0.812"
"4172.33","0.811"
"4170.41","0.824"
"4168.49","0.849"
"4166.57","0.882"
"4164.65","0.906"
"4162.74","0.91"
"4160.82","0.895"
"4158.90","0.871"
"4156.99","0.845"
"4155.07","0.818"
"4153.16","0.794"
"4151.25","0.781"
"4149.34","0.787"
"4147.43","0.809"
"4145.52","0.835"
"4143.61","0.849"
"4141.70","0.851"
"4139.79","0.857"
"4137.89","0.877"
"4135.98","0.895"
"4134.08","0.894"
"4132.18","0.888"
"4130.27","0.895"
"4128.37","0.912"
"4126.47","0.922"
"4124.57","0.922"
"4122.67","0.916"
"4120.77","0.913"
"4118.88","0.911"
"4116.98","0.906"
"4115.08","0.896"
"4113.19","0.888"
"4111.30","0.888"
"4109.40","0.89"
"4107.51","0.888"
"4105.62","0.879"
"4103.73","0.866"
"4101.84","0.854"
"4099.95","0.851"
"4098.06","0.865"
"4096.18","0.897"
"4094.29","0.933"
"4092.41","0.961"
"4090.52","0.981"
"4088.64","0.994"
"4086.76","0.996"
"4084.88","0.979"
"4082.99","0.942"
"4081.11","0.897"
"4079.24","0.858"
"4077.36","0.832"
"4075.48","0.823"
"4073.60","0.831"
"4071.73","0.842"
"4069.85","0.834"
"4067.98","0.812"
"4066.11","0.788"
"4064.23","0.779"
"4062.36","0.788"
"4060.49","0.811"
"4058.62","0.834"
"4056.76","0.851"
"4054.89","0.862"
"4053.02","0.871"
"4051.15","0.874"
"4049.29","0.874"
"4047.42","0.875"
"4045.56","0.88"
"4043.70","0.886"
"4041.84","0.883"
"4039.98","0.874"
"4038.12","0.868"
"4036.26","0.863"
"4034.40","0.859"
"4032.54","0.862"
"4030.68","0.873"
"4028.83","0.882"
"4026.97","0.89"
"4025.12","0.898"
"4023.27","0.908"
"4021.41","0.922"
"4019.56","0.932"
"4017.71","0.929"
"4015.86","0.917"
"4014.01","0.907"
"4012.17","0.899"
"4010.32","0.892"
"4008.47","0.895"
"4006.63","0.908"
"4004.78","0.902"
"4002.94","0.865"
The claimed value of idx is -0.83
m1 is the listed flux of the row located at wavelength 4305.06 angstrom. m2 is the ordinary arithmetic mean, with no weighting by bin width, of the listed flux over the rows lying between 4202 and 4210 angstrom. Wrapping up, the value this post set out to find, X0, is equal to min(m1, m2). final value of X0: 0.693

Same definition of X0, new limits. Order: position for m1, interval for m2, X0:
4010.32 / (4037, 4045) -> 0.878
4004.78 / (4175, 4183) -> 0.870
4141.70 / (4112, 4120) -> 0.851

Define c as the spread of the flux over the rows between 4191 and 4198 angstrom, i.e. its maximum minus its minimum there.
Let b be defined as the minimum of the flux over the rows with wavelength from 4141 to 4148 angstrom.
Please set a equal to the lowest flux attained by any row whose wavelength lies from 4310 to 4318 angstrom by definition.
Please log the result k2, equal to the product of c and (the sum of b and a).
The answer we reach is 0.01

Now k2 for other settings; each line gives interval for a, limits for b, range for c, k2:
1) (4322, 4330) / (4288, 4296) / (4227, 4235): 0.08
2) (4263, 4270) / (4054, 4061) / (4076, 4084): 0.19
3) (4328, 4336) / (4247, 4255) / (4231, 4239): 0.23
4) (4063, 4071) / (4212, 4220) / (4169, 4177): 0.04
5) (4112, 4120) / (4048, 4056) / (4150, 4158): 0.11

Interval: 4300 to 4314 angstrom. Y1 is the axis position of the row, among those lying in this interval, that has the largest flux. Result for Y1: 4312.99 angstrom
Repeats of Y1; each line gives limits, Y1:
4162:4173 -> 4162.74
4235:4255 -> 4244.03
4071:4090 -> 4086.76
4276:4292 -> 4281.33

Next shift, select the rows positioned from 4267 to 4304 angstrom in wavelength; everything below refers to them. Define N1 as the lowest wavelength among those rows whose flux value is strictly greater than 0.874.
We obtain 4267.55 angstrom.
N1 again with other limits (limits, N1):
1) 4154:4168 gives 4160.82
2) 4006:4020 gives 4006.63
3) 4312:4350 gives 4314.98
